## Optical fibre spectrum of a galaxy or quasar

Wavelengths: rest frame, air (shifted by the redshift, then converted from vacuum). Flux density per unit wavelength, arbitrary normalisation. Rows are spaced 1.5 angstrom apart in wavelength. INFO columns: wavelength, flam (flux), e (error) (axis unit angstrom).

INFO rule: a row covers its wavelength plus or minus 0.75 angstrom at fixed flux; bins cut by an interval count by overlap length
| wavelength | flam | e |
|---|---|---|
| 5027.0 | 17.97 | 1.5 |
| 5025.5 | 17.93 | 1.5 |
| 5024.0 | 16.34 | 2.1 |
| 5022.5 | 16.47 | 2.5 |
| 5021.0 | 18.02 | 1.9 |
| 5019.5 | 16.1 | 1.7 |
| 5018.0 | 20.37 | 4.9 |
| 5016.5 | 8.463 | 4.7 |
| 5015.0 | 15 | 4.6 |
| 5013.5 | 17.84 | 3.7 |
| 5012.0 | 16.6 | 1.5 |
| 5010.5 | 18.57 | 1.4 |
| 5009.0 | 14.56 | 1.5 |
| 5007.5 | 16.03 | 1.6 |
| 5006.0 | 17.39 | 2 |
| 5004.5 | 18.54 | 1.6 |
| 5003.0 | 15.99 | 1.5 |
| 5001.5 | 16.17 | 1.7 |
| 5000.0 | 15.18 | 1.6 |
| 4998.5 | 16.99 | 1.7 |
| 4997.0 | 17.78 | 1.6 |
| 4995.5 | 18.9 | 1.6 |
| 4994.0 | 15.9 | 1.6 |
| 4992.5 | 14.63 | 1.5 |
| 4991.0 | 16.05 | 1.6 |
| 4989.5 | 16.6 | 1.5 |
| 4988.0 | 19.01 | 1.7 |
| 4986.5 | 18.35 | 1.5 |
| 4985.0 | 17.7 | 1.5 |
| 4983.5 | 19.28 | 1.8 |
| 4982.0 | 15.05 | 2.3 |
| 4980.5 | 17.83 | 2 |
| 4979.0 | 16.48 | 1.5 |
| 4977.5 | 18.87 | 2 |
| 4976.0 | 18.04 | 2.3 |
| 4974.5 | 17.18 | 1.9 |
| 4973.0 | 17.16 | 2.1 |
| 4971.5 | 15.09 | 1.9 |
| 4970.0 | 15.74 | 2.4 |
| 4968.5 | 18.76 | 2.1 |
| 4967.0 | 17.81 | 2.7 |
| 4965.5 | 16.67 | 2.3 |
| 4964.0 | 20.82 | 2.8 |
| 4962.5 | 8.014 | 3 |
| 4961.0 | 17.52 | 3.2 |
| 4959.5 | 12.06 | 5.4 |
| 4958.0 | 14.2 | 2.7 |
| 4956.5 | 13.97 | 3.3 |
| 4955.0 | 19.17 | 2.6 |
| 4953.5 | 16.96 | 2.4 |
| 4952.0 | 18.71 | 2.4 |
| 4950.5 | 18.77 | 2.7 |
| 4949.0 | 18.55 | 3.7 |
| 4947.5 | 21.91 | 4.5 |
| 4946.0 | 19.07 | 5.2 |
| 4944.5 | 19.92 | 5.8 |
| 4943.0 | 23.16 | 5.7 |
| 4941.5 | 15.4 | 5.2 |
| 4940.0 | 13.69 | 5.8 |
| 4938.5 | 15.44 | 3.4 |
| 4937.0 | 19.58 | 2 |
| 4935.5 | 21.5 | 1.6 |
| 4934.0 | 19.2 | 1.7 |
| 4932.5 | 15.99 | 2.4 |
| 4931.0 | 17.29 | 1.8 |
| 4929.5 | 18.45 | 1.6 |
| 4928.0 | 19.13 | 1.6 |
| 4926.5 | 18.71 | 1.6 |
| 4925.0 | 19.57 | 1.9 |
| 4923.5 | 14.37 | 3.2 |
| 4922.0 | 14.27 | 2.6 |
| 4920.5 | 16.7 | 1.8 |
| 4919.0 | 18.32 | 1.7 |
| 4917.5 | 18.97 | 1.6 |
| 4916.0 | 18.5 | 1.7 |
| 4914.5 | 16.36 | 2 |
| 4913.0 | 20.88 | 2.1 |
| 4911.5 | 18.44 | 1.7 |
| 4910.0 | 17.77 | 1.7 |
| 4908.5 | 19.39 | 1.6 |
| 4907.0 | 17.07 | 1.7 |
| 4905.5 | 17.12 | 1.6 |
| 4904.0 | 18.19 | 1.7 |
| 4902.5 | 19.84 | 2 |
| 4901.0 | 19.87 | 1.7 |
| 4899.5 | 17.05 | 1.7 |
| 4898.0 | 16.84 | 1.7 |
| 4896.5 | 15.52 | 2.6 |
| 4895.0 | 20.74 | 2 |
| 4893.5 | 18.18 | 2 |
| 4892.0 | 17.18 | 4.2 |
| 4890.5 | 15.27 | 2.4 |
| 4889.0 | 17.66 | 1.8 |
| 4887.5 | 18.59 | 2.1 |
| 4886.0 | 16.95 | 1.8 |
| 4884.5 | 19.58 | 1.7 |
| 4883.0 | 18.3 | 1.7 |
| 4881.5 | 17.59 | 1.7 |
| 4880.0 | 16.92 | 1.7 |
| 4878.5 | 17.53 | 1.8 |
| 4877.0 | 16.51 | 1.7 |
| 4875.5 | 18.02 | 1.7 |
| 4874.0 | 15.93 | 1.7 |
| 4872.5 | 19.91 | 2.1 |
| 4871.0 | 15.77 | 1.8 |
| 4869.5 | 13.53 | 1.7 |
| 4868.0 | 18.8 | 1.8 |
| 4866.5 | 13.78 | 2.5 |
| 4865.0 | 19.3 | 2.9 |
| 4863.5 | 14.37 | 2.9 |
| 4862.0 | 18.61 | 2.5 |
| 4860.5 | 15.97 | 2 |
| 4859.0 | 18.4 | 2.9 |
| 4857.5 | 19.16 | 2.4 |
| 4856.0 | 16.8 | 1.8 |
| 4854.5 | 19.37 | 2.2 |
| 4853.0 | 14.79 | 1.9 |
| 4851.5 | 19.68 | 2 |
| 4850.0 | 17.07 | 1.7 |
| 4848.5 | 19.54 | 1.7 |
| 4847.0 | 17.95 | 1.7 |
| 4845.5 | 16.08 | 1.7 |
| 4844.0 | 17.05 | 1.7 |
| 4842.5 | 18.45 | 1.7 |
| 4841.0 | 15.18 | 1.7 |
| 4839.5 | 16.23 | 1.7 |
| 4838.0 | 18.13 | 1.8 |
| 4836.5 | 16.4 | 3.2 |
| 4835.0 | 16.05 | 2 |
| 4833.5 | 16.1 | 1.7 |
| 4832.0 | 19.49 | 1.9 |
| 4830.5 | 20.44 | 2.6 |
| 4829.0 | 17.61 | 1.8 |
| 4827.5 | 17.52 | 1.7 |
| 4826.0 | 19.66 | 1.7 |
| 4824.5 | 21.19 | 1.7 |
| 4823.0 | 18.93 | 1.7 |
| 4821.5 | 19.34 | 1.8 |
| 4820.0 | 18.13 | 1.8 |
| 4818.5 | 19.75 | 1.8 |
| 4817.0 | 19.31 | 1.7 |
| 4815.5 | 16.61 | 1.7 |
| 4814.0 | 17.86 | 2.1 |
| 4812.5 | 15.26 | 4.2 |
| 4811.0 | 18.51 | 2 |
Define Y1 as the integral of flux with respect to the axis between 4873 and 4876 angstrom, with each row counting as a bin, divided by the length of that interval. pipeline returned 17.1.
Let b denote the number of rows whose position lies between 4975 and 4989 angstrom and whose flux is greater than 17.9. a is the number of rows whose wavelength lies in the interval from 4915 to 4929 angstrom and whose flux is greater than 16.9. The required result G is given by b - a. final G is -1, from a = 6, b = 5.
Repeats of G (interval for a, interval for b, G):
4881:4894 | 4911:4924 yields -3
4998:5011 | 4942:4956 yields 4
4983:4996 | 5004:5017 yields -3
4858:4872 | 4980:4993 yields -1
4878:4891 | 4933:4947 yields -2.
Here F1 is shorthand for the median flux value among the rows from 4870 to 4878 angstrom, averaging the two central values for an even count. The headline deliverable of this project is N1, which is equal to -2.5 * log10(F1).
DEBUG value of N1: -3.04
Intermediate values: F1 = 16.5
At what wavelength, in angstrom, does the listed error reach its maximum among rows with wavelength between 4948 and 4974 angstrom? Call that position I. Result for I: 4959.5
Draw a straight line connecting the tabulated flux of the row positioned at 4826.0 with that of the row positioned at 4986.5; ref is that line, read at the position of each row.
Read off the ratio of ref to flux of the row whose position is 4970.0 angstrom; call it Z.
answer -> 1.17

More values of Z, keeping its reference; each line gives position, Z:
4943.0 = 0.81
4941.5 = 1.22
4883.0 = 1.05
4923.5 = 1.31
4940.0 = 1.37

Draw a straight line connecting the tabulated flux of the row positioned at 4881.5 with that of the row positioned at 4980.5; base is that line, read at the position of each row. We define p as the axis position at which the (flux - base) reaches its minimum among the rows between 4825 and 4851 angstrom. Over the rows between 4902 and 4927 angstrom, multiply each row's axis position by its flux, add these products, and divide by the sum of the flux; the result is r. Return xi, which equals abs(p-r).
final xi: 73.3 angstrom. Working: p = 4841.0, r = 4914.3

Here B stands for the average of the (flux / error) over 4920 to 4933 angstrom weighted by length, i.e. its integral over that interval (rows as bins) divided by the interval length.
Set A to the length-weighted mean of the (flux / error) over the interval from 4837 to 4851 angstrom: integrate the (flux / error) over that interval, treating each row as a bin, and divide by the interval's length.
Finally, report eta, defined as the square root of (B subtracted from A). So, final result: 0.99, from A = 10.0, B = 9.04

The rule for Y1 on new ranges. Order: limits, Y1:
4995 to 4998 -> 18.2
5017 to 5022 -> 17.6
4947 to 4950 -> 20.0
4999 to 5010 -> 16.3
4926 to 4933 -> 18.0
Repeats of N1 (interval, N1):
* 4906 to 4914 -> -3.16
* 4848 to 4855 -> -3.22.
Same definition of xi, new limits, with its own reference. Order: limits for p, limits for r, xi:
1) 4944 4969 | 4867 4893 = 82.4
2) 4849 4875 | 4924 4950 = 67.6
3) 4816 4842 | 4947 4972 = 118.1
